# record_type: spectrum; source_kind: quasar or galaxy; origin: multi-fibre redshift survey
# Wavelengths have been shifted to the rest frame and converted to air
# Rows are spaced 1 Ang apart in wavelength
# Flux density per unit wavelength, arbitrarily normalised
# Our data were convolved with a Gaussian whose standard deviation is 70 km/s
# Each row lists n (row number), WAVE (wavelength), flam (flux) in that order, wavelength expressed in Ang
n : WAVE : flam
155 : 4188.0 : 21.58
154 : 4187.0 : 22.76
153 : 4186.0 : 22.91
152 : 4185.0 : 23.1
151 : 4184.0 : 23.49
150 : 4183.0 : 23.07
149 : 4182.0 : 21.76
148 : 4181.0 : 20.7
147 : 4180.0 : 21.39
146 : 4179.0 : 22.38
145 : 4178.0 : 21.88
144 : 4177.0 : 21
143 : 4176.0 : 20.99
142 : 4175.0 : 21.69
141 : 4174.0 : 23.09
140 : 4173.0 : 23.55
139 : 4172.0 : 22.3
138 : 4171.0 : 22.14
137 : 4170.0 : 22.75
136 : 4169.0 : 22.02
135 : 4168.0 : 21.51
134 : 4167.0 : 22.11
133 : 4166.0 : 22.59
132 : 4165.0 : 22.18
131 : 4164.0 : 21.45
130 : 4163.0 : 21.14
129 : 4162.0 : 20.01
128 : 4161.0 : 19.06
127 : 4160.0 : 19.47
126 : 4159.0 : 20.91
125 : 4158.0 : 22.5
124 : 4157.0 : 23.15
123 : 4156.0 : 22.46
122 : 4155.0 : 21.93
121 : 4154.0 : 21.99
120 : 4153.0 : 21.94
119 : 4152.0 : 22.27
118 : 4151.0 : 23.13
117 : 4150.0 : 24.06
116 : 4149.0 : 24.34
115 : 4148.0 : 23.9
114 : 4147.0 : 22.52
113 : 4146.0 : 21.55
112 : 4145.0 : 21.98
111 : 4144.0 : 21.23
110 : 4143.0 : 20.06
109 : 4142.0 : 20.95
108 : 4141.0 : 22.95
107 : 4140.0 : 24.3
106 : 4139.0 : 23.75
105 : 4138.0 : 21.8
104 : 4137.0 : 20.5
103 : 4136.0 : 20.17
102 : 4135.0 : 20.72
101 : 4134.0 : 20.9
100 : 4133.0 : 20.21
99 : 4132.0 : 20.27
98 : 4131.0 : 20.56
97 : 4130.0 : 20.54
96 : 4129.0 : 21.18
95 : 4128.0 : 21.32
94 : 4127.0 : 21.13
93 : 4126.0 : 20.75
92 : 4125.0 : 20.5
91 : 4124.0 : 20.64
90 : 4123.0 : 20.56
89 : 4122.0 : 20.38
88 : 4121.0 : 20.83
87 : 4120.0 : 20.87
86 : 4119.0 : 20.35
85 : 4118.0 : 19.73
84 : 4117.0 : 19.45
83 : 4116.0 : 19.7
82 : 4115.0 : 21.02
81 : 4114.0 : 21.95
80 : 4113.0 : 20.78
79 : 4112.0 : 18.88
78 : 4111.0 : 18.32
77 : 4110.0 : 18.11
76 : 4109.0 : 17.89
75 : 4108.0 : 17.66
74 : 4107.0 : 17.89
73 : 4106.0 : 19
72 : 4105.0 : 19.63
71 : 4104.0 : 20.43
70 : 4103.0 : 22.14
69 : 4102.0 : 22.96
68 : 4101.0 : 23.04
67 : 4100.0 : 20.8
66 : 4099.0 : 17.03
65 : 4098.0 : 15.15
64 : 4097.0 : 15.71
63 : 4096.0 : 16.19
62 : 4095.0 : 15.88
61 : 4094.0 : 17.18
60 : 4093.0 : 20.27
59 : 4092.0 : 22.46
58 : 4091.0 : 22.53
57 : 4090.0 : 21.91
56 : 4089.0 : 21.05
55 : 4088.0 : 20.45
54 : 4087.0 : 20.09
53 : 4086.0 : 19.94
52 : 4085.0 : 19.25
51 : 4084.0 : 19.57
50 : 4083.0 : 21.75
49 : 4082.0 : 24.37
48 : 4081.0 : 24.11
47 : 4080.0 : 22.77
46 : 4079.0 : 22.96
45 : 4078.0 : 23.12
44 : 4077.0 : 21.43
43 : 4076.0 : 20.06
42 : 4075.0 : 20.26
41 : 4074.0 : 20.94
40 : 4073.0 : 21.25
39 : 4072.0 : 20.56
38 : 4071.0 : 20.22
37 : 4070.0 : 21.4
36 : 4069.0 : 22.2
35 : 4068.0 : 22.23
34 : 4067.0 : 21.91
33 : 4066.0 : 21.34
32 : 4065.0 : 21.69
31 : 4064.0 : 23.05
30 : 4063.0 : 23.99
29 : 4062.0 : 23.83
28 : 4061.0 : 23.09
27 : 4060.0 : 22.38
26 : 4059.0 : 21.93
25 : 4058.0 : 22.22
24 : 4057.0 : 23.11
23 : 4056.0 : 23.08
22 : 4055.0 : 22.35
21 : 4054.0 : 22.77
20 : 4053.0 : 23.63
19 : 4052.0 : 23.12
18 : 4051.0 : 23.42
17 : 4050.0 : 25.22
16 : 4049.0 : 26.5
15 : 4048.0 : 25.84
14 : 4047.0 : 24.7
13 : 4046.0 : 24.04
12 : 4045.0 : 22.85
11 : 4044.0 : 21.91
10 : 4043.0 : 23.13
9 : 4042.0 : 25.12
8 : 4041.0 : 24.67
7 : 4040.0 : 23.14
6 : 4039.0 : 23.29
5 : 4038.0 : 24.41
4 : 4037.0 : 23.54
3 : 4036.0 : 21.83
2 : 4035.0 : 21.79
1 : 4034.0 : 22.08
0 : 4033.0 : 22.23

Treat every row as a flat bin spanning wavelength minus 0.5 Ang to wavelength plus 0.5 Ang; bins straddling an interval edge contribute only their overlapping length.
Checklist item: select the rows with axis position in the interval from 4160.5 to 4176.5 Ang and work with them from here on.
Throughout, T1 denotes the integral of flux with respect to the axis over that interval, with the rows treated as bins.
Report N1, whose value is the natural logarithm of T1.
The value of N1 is 5.85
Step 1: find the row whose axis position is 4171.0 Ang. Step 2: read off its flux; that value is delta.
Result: 22.14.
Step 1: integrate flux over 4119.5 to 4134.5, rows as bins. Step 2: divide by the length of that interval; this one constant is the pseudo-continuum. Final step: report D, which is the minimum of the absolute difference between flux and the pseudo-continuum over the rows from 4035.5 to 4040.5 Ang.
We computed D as 1.1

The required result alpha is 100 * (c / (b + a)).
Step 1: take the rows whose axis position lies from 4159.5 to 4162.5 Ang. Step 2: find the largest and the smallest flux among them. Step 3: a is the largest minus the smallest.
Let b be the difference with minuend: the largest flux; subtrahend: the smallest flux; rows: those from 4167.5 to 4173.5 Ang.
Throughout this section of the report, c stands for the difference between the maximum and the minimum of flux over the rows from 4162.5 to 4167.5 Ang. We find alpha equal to 48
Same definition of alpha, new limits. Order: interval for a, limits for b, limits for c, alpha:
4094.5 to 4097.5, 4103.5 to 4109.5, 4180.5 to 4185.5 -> 86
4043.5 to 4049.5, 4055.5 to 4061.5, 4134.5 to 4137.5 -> 10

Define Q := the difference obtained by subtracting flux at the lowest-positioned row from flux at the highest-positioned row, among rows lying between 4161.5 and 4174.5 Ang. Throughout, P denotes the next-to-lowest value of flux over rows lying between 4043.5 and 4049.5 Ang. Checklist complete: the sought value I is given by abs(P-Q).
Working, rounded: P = 22.85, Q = 3.1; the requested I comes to 19.8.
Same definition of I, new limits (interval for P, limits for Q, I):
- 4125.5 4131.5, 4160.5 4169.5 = 17.6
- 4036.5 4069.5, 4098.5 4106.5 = 19.7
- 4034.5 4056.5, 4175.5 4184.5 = 19.3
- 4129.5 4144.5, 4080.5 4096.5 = 28.1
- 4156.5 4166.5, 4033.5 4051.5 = 18.1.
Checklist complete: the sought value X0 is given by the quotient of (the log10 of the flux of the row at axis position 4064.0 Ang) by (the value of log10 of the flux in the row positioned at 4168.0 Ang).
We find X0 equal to 1.02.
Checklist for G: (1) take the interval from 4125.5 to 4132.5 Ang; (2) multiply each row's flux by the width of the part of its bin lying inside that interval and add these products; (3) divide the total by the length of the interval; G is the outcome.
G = 20.8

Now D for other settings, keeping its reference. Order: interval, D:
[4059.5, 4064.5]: 1.7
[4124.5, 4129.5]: 0.0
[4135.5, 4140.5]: 0.2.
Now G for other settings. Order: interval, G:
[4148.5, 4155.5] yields 22.8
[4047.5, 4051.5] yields 25.2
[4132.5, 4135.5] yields 20.6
